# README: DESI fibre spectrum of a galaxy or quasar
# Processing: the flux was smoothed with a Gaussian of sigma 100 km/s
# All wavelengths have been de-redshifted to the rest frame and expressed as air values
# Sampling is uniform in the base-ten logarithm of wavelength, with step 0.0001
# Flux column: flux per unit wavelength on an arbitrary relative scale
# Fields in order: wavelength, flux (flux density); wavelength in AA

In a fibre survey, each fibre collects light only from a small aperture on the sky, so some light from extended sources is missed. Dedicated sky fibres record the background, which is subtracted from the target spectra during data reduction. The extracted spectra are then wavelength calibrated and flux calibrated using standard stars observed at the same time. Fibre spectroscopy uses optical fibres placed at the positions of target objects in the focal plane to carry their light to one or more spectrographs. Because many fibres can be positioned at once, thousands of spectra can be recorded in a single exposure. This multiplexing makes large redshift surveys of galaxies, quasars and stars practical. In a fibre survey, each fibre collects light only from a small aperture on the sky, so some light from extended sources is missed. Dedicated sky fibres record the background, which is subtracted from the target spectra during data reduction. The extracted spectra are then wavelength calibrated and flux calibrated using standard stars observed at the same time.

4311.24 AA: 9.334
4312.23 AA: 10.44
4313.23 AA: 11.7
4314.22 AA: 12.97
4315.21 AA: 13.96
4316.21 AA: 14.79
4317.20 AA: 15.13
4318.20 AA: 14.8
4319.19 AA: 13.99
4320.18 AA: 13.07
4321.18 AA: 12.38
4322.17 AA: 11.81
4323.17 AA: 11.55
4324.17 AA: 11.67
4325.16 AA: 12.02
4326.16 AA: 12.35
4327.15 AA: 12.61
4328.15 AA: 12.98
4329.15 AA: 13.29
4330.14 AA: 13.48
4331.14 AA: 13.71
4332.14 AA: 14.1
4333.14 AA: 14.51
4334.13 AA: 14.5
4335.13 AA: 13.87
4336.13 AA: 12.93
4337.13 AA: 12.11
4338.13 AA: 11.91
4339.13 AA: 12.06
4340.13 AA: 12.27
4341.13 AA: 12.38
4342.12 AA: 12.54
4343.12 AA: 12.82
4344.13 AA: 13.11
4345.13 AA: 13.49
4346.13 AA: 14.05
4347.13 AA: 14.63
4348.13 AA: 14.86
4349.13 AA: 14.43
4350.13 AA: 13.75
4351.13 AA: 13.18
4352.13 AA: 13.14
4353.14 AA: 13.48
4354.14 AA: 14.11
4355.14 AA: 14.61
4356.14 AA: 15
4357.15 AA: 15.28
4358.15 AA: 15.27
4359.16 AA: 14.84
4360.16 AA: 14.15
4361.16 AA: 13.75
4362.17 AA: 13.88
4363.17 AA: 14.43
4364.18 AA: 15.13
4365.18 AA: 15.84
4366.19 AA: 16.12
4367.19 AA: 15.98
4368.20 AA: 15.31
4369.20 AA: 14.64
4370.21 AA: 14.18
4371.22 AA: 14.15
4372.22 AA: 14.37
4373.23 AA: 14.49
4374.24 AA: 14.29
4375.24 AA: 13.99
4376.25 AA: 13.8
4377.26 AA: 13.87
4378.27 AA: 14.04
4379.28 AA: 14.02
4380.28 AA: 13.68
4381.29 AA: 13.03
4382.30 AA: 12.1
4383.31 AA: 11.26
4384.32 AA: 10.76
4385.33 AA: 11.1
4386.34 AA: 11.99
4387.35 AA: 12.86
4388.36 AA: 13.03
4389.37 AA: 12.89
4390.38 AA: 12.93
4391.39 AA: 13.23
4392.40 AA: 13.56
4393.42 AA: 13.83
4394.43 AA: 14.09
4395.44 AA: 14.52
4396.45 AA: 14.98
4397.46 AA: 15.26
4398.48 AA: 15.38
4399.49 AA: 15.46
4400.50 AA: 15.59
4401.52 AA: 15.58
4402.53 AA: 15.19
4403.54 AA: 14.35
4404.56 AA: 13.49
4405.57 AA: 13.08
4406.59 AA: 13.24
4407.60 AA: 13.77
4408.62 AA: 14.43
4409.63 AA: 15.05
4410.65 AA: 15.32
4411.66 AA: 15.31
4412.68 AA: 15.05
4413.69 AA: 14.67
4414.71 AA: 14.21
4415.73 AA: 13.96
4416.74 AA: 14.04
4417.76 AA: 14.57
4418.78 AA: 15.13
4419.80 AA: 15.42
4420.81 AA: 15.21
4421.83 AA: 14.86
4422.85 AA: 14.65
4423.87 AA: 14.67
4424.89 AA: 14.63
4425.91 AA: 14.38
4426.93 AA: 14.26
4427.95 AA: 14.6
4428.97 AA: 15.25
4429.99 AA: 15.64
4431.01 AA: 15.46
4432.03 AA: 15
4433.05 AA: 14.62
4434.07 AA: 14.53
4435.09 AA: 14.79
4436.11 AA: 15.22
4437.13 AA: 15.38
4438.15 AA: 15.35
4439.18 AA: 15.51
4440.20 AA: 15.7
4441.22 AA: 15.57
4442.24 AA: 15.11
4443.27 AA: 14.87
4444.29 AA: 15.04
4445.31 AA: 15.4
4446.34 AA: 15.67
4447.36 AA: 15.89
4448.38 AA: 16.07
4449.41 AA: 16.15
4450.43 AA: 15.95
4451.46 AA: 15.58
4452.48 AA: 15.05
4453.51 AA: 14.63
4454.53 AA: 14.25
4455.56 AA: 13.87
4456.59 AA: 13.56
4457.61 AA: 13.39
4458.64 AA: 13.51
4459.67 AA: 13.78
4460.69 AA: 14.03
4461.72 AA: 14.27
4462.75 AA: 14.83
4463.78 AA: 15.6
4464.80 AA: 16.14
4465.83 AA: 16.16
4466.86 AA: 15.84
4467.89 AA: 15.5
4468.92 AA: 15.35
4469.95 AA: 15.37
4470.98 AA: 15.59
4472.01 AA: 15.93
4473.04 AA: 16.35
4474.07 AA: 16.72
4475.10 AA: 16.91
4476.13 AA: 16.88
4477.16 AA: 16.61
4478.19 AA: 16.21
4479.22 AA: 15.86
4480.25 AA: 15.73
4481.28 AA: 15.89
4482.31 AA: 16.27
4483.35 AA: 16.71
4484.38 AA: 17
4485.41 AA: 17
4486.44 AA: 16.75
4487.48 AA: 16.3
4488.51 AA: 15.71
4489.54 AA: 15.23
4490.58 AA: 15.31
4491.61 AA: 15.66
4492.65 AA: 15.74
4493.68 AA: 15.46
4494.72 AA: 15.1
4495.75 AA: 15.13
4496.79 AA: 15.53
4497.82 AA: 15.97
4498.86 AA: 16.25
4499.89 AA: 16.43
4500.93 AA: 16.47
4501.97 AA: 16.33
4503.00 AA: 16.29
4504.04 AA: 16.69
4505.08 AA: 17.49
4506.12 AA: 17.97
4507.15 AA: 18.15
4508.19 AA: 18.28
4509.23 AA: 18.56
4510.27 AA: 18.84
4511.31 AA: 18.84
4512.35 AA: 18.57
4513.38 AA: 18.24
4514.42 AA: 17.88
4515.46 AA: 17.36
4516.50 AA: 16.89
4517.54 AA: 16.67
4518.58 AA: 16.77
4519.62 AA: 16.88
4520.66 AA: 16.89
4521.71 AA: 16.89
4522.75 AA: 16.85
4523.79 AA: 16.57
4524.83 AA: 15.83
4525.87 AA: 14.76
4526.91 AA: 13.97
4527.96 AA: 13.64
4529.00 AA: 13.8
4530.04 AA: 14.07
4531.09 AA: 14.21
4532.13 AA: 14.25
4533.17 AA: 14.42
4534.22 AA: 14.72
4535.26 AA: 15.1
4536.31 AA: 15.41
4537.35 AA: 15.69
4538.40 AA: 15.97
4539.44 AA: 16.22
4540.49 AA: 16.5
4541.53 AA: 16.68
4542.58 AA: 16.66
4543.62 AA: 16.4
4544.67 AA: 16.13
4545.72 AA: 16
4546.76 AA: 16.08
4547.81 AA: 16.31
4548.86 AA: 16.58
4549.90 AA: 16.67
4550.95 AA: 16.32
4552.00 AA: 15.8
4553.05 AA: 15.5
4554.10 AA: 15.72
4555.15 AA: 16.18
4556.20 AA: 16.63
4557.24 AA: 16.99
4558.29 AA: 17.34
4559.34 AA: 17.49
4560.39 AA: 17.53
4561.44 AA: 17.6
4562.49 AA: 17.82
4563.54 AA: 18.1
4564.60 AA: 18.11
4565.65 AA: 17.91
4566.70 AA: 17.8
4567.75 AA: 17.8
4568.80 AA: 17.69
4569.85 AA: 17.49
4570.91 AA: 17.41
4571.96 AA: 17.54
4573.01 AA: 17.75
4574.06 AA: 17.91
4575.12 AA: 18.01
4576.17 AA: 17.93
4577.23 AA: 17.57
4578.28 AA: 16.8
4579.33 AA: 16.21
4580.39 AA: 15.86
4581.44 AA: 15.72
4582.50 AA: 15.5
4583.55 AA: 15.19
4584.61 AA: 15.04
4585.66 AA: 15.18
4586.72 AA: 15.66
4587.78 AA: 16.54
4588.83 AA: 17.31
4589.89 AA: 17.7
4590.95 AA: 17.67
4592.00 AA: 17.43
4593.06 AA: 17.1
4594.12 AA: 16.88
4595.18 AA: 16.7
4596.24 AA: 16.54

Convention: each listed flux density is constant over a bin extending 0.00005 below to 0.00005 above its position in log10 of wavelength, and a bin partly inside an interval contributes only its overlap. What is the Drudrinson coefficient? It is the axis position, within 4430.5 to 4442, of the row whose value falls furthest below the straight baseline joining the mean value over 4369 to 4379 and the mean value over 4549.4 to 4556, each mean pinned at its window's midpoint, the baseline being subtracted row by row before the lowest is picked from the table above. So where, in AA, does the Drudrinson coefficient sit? 4434.07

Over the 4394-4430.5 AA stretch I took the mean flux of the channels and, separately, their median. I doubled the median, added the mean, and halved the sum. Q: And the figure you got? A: 22.0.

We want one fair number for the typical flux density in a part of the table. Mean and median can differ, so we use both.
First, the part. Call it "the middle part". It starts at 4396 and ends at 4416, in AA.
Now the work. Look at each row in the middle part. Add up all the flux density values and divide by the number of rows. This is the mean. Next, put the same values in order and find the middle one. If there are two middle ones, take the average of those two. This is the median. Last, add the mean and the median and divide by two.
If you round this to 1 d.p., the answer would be 14.8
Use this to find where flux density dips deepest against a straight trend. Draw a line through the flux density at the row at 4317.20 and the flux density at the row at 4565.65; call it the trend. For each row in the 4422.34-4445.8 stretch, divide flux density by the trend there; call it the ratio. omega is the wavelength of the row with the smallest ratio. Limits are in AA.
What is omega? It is 4426.93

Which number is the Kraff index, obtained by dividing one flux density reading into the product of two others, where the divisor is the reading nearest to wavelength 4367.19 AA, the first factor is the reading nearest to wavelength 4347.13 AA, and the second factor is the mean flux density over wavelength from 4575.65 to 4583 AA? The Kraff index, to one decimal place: 15.1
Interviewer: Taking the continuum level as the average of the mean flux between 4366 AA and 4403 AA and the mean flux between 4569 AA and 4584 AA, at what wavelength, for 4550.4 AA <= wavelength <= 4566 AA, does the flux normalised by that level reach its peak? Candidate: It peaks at 4564.60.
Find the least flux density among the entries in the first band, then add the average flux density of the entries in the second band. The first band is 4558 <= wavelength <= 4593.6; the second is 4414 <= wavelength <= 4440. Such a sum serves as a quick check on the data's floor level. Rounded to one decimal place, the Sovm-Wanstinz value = 29.9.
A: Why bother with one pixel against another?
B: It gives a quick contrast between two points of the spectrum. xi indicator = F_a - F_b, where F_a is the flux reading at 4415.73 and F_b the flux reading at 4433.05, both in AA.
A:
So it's -0.7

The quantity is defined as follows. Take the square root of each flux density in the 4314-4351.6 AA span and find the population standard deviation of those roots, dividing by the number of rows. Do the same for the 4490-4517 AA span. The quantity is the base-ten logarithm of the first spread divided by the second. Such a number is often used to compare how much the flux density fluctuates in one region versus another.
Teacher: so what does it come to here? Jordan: 0.0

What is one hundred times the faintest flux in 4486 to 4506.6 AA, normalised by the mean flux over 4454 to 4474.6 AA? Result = 101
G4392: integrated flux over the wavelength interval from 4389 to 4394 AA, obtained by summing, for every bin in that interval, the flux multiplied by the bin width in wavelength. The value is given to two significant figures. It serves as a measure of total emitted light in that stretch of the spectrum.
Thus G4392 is 67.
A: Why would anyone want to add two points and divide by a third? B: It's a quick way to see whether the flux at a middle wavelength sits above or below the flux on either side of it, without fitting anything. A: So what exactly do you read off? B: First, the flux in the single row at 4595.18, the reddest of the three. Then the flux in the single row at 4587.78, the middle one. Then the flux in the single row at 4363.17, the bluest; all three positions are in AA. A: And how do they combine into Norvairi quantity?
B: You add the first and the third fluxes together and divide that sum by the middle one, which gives 1.88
